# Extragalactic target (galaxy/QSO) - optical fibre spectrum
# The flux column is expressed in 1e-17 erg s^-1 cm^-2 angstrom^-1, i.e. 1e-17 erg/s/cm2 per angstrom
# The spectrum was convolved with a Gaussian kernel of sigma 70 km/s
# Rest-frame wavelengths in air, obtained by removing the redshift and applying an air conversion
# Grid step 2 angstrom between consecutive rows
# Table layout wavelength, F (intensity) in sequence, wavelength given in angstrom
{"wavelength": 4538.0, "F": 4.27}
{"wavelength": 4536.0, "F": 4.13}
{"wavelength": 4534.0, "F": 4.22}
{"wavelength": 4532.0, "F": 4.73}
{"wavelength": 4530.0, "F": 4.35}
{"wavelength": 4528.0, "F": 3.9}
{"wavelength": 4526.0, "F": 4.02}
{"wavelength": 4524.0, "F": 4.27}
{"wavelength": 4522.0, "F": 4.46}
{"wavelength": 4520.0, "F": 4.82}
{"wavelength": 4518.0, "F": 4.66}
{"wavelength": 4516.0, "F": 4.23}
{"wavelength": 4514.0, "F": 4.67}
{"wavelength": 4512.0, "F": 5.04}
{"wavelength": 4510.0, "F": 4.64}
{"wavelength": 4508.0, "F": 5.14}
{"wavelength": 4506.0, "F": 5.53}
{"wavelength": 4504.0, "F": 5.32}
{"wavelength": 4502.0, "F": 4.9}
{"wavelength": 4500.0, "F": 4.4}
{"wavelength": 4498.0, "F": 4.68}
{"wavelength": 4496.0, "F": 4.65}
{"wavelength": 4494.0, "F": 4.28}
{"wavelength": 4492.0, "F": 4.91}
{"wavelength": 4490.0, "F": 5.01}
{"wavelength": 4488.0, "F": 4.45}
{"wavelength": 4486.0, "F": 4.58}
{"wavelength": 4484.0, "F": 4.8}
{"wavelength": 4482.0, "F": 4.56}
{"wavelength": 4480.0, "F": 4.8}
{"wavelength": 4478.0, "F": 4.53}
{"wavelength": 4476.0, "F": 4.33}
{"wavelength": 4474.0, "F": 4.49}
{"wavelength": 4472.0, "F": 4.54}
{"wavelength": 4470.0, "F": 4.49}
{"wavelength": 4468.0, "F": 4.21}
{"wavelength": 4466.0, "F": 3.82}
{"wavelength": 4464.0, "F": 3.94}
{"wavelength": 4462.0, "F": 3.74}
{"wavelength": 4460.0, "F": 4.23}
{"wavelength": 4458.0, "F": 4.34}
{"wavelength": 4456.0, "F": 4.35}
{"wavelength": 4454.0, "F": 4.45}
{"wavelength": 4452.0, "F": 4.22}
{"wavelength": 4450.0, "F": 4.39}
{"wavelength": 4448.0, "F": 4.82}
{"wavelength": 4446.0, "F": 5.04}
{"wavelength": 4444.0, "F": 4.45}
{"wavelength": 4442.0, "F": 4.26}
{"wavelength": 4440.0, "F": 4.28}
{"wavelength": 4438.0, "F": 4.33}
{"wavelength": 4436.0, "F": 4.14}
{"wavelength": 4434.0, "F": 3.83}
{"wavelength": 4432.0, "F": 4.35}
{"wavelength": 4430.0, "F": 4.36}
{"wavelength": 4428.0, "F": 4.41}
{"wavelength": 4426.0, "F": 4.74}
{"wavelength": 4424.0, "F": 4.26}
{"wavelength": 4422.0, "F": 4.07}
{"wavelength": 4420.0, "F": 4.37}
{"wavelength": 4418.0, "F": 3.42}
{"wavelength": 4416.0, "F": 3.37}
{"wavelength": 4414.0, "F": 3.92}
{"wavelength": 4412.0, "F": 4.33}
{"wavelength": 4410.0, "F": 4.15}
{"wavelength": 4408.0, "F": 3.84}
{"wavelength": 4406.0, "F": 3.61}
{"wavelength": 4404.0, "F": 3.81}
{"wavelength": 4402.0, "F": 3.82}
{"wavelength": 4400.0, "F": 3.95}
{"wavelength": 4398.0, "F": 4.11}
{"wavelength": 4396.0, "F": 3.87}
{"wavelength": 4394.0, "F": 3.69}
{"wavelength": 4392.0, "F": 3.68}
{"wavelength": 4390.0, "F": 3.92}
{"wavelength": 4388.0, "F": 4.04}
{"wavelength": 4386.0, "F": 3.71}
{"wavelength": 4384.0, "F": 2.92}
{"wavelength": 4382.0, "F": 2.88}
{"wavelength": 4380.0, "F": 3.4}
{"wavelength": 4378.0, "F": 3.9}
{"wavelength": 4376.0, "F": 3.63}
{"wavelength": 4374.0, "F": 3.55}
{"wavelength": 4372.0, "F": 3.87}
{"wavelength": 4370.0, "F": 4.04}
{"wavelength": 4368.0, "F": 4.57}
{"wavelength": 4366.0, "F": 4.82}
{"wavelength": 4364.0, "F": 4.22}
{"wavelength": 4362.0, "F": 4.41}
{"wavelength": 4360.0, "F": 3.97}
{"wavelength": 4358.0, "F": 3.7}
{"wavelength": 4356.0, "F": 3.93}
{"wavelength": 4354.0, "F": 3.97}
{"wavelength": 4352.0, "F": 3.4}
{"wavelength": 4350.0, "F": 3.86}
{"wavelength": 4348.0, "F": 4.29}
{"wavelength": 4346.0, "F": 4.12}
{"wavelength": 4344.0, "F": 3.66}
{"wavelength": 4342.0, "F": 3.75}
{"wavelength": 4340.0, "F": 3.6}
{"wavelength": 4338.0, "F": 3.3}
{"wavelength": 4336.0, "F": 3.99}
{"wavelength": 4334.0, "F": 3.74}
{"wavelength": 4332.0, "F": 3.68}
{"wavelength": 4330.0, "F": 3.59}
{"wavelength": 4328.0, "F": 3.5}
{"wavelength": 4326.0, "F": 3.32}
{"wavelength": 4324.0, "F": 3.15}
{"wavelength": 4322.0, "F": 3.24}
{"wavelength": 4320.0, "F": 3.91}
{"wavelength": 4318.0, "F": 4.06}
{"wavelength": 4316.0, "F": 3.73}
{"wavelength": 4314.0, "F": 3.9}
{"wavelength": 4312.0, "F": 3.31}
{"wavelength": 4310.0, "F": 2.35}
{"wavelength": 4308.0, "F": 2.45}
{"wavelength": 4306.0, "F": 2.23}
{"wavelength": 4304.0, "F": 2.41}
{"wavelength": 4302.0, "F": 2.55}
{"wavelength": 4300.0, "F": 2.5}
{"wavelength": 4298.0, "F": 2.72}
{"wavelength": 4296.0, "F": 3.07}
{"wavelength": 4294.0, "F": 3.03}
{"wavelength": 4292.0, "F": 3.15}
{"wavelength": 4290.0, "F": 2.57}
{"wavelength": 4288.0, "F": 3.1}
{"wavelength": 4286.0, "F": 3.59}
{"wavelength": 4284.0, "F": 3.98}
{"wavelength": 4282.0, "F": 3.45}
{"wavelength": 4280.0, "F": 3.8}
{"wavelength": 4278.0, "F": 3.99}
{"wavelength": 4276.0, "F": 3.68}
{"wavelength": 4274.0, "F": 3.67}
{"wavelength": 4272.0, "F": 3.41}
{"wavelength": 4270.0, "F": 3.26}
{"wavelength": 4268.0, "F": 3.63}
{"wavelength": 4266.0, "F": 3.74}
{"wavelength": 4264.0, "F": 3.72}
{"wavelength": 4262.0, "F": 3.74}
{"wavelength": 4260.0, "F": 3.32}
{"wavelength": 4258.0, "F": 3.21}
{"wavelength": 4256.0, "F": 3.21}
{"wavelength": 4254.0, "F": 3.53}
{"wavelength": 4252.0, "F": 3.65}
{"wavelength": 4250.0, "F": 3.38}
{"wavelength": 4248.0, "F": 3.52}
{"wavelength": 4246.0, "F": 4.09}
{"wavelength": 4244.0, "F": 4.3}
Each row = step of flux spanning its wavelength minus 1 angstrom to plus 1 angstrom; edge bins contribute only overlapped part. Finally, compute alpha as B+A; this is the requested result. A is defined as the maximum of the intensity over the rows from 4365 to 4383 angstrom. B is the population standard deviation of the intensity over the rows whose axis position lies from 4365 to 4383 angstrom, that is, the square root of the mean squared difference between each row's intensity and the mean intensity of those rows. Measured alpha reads 5.38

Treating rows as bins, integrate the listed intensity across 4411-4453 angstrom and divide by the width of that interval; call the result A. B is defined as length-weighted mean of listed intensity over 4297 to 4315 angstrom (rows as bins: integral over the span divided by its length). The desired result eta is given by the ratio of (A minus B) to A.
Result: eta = 0.36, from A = 4.26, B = 2.71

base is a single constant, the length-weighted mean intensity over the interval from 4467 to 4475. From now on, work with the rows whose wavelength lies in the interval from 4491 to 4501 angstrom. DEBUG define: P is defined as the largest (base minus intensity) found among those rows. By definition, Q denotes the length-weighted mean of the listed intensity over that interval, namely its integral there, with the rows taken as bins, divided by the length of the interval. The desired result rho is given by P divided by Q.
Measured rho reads 0.03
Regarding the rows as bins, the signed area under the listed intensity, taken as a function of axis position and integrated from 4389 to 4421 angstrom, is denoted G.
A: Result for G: 124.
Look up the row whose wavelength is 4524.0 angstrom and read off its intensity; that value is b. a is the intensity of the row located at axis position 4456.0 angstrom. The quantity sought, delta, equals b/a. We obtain 0.98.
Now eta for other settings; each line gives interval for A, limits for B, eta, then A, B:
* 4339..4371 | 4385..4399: 0.04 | 4.02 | 3.86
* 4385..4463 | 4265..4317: 0.22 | 4.12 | 3.20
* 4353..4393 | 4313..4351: 0.04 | 3.86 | 3.70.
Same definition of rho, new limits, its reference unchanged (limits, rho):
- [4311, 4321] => 0.30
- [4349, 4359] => 0.27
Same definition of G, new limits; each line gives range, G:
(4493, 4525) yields 151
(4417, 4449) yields 138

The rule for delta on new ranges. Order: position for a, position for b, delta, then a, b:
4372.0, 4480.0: 1.24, 3.87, 4.8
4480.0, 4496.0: 0.97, 4.8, 4.65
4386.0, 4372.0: 1.04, 3.71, 3.87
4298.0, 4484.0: 1.76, 2.72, 4.8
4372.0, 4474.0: 1.16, 3.87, 4.49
